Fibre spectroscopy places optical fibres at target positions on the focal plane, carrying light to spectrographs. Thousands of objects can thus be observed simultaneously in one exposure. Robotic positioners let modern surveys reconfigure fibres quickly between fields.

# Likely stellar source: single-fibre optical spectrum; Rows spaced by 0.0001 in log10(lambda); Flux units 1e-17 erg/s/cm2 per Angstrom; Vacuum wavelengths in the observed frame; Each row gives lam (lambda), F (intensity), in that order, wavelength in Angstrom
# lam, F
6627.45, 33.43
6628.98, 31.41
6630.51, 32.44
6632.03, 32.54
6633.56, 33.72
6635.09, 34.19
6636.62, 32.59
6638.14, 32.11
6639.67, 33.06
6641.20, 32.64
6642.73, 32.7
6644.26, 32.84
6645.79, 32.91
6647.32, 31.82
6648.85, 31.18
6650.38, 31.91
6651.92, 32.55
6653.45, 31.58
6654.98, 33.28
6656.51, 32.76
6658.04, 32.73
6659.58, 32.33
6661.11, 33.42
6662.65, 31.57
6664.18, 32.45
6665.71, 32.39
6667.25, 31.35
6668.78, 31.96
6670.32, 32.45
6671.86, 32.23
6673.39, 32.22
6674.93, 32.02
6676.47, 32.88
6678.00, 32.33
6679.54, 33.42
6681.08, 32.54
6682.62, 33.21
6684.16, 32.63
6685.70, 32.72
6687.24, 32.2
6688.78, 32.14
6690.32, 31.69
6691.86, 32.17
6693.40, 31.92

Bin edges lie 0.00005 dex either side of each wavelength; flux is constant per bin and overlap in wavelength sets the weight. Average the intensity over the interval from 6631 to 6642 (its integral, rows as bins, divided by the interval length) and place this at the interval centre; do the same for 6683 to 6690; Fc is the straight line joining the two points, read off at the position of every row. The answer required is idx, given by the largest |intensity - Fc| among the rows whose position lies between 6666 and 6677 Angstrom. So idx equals 1.3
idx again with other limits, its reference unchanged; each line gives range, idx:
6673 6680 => 0.9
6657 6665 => 1.1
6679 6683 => 0.9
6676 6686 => 0.9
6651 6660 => 1.2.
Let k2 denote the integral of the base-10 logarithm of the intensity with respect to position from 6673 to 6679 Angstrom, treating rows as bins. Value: 9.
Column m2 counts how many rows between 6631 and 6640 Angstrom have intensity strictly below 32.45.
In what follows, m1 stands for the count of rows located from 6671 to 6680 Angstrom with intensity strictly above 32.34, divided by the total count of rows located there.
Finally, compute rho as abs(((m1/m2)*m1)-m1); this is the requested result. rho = 0.22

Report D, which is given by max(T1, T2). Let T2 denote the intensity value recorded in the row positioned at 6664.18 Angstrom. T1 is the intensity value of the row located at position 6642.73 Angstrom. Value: 32.7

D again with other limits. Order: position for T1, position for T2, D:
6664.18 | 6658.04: 32.7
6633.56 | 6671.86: 33.7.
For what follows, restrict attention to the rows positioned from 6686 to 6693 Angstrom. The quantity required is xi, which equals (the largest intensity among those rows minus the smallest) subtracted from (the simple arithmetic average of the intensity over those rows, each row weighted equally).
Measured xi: 31.5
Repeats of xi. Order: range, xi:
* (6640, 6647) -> 32.5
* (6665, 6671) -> 30.9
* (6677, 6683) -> 31.8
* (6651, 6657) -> 30.8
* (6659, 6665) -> 30.6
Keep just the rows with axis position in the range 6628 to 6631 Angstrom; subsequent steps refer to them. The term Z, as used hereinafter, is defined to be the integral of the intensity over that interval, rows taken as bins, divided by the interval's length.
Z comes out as 31.9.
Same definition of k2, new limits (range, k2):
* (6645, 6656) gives 17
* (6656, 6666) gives 15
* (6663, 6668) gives 8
